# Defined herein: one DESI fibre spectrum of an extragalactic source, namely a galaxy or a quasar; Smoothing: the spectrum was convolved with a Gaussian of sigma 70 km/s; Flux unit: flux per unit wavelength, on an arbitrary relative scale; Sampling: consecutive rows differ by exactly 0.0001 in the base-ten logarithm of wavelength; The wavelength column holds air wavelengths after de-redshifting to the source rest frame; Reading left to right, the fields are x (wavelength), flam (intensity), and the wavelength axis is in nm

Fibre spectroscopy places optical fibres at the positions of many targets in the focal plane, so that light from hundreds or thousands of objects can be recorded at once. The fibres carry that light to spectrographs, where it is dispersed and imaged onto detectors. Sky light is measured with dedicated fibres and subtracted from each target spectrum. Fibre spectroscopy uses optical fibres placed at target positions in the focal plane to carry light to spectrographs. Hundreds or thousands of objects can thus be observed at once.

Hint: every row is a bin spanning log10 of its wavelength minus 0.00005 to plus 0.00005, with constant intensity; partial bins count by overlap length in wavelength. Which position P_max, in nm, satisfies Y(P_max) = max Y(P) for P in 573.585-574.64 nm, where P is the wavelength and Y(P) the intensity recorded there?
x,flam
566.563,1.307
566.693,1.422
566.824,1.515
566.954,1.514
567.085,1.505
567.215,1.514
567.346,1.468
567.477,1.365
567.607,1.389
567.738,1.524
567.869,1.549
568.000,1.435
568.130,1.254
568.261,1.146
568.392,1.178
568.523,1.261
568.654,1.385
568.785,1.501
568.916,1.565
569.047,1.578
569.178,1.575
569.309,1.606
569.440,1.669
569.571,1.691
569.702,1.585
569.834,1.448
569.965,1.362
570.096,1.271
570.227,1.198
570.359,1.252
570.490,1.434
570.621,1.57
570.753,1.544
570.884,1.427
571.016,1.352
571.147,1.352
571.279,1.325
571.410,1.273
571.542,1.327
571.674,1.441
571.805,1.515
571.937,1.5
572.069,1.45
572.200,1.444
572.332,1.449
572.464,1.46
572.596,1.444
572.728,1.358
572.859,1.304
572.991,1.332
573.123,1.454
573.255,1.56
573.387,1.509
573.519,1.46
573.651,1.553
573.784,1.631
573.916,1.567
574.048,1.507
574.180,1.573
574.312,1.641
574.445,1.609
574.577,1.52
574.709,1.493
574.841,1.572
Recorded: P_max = 574.312 nm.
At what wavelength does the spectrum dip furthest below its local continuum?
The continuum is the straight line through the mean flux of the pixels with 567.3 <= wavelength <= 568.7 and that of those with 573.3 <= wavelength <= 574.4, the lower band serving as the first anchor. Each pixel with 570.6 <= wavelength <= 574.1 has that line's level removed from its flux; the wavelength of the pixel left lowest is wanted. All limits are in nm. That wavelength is 572.859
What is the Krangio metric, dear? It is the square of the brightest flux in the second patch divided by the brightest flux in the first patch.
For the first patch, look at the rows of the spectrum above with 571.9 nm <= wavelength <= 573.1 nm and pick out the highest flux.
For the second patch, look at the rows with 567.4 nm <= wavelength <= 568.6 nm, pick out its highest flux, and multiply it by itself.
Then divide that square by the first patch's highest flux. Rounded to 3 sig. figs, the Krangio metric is 1.60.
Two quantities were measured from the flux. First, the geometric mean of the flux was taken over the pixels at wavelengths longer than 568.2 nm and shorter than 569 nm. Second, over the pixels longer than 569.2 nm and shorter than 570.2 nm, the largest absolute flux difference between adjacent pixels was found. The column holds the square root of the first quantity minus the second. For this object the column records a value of 1.02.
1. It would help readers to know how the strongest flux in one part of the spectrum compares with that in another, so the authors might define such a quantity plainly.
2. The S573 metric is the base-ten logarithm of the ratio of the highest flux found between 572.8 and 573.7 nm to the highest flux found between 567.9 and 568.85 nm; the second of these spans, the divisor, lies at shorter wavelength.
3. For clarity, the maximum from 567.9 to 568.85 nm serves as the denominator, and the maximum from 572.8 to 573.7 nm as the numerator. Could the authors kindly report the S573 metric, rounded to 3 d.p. 0.017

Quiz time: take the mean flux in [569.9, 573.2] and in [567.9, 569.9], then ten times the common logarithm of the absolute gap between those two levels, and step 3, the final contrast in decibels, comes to -12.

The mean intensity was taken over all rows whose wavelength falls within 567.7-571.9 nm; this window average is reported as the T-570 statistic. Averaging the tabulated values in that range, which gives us 1.42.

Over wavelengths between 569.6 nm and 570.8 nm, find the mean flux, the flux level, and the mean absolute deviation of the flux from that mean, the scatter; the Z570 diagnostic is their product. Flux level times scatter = 0.171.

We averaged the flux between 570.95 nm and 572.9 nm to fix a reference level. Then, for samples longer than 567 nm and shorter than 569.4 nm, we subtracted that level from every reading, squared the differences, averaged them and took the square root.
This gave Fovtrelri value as 0.14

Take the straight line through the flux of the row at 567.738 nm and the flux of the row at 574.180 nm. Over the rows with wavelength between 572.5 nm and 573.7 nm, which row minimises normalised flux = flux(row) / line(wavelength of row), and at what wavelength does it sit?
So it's 572.859 nm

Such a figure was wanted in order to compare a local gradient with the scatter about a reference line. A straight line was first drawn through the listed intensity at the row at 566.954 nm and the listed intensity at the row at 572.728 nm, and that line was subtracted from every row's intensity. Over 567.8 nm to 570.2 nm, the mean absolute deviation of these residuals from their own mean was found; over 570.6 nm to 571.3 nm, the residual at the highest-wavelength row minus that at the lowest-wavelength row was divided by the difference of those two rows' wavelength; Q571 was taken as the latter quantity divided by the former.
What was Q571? -2.3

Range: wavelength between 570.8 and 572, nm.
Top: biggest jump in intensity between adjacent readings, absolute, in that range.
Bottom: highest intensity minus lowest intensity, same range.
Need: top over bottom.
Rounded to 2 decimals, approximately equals 0.47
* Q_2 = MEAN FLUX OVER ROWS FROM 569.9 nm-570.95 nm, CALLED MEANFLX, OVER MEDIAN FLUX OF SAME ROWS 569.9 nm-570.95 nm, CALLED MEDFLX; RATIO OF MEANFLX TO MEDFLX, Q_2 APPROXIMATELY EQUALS 0.991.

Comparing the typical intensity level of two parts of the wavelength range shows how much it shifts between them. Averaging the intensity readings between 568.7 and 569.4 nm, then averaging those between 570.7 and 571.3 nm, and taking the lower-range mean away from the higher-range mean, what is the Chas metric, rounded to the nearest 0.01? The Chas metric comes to -0.16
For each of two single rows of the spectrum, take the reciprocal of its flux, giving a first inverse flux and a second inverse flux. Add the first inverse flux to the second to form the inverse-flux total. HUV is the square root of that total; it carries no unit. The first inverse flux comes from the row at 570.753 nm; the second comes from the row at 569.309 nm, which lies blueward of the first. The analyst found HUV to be 1.13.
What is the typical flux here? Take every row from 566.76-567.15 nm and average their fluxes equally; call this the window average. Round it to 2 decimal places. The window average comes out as 1.51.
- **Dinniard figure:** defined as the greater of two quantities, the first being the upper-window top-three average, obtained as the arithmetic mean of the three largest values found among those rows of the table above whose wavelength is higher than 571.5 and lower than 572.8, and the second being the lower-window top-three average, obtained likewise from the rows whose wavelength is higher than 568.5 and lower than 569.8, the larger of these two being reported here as 1.66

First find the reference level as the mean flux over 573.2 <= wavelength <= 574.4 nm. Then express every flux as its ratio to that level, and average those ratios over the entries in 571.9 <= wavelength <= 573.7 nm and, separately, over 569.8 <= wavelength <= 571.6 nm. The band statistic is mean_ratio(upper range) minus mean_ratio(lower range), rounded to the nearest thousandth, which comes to 0.052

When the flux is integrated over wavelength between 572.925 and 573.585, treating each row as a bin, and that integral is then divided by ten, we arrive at 0.097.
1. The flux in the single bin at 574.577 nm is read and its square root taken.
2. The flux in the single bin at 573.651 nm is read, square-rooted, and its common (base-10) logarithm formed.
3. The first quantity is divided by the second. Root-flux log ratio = 13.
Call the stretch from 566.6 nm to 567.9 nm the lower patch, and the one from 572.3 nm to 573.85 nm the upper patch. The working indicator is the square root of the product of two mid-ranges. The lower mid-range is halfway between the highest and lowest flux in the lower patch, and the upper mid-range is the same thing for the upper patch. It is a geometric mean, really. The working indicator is 1.46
